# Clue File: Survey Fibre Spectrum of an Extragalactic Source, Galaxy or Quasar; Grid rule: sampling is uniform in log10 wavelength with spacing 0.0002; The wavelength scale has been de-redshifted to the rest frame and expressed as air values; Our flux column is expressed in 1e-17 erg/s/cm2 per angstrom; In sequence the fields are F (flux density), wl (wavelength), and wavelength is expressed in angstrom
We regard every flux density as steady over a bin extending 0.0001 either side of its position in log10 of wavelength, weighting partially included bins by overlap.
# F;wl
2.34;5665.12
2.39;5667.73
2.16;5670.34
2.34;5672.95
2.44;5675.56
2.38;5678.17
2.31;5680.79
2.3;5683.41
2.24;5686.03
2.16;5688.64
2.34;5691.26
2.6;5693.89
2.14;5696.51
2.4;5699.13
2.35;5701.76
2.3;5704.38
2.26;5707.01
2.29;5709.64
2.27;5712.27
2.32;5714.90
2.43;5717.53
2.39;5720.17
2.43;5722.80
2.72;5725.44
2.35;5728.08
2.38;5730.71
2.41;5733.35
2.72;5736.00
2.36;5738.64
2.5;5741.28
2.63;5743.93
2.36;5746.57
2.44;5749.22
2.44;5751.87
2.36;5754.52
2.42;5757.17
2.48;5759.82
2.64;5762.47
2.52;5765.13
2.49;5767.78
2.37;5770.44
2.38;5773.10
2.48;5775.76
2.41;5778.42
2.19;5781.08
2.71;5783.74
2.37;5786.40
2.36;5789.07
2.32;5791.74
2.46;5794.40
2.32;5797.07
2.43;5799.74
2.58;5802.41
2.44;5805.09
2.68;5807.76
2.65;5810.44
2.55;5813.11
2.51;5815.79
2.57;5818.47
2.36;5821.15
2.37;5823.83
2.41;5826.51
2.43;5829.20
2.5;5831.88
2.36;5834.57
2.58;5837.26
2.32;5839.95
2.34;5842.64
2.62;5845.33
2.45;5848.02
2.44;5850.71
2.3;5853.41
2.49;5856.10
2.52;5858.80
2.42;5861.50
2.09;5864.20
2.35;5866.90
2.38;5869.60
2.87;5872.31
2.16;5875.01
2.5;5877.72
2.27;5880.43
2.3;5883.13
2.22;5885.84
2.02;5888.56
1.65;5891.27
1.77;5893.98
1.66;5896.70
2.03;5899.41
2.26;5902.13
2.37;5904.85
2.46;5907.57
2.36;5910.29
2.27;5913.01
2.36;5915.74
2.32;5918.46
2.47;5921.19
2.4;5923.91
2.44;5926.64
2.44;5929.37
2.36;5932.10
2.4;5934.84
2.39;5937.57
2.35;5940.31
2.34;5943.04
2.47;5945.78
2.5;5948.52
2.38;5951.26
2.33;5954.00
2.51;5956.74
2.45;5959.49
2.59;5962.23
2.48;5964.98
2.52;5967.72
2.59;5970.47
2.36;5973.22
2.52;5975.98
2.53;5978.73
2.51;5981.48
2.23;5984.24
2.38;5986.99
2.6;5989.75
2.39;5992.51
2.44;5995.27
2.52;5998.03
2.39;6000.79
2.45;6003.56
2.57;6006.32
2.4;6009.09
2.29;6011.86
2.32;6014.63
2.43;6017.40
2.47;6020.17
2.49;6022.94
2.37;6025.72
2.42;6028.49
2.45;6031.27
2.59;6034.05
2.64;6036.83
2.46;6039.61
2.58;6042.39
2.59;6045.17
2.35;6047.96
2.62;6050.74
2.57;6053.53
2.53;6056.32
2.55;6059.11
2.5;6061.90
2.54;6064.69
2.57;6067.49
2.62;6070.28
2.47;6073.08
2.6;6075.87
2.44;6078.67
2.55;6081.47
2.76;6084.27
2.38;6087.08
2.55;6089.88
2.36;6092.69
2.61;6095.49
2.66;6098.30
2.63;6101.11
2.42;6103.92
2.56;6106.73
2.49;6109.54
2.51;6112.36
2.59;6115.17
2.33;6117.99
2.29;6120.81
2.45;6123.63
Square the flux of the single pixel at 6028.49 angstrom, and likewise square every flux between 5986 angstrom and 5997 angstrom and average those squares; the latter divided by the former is 1.03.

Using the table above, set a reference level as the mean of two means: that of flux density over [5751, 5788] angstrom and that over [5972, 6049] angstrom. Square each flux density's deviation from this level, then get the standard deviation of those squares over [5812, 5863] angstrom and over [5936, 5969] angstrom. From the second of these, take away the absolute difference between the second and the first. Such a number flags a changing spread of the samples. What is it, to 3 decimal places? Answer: 0.004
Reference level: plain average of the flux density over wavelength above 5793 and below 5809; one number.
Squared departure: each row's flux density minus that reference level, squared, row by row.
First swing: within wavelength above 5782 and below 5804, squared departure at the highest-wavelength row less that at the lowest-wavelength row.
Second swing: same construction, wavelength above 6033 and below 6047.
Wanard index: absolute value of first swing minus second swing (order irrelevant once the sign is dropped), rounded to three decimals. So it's 0.042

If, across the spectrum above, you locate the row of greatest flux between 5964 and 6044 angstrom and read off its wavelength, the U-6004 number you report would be 6036.83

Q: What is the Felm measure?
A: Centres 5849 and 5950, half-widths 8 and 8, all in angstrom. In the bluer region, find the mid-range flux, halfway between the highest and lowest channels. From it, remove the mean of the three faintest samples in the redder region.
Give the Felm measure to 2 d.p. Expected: 0.11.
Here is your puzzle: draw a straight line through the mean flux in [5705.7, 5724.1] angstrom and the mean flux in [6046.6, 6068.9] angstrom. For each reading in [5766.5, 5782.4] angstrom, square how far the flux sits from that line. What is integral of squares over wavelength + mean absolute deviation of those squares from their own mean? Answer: 0.17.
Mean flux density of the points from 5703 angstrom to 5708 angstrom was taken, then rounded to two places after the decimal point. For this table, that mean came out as 2.28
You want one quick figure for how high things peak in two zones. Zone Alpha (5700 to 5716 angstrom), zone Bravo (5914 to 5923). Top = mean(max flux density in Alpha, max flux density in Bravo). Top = 2.41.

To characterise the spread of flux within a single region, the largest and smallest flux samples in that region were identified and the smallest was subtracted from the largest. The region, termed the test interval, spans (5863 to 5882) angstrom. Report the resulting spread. 0.78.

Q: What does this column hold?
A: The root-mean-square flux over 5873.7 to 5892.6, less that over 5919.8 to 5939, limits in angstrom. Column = -0.24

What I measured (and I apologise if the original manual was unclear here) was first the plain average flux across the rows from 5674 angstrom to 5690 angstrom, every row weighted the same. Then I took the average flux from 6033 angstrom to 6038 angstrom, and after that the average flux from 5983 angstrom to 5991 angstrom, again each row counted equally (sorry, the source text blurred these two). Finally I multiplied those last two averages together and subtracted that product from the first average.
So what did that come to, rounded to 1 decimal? -4.0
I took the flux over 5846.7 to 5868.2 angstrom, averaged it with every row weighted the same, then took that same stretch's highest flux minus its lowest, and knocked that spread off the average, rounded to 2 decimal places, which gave 1.95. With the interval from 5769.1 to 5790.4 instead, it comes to 1.89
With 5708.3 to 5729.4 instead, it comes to 1.95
